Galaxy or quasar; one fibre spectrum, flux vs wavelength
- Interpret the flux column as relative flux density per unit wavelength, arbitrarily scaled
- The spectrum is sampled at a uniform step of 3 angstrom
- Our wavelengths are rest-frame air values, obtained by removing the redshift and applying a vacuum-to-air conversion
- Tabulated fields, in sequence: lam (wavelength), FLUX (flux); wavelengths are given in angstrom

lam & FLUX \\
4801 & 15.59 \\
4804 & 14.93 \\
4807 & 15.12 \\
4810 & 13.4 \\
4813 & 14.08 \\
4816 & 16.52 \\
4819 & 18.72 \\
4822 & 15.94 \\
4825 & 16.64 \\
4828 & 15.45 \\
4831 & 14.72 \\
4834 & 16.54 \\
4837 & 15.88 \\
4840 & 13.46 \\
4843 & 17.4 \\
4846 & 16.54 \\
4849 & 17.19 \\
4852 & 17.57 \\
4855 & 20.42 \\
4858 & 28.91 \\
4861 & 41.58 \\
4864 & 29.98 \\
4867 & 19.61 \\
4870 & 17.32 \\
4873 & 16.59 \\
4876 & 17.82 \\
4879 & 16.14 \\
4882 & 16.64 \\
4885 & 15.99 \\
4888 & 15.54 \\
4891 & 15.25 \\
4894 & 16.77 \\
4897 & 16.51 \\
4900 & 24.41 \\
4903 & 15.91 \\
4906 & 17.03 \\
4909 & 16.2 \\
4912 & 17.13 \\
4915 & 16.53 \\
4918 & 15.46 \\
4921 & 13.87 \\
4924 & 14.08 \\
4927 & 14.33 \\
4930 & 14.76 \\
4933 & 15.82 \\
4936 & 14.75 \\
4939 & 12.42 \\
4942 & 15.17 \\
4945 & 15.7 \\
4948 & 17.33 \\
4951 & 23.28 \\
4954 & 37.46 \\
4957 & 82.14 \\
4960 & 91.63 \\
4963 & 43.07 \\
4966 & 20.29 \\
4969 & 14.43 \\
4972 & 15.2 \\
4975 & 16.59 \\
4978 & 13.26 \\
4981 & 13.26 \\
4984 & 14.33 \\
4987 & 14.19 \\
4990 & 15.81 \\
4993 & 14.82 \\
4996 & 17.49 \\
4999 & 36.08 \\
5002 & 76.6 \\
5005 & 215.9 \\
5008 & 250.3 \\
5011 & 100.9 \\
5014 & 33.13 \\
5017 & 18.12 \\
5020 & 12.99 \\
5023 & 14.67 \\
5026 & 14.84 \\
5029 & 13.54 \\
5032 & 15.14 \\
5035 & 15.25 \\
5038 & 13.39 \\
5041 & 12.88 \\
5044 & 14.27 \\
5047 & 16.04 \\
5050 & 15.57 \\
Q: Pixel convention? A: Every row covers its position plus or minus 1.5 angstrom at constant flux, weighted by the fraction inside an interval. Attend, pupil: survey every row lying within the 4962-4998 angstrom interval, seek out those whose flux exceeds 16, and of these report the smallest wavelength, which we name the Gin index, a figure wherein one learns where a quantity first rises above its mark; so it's 4963 angstrom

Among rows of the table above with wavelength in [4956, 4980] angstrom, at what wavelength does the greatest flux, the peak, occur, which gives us 4960 angstrom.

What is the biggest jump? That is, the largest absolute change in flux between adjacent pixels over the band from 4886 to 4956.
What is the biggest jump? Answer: 14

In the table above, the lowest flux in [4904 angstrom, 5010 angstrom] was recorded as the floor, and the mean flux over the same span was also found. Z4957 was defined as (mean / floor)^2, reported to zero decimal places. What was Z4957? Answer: 8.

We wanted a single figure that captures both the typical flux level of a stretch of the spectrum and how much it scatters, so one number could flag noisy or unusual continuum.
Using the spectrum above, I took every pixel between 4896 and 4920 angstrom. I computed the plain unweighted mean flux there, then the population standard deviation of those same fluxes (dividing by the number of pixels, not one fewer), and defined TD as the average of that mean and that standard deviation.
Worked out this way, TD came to 10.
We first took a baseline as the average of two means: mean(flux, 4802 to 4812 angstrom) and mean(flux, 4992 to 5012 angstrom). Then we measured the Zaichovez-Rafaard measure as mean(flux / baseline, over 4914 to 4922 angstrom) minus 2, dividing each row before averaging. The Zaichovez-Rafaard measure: -1.74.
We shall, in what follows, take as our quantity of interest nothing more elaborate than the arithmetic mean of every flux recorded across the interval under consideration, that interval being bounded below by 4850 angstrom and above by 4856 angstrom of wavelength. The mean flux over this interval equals 19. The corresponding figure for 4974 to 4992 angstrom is 15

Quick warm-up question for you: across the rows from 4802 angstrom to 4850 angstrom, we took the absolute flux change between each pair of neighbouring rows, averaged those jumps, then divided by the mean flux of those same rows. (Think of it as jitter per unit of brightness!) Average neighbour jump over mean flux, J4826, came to 0.10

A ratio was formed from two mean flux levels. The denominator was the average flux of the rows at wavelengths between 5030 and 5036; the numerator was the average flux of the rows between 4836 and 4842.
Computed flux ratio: 1.0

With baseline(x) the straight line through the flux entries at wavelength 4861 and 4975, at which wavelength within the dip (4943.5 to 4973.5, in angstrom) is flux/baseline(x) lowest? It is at 4945 angstrom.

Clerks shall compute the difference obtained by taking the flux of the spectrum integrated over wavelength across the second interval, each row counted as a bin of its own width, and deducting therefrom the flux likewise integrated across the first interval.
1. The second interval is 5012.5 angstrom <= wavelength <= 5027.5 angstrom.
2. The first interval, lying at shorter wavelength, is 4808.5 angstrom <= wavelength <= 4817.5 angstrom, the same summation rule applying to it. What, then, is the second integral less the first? 149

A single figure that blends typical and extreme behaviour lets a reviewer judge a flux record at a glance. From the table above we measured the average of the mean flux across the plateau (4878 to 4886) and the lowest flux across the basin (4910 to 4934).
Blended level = 15.1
